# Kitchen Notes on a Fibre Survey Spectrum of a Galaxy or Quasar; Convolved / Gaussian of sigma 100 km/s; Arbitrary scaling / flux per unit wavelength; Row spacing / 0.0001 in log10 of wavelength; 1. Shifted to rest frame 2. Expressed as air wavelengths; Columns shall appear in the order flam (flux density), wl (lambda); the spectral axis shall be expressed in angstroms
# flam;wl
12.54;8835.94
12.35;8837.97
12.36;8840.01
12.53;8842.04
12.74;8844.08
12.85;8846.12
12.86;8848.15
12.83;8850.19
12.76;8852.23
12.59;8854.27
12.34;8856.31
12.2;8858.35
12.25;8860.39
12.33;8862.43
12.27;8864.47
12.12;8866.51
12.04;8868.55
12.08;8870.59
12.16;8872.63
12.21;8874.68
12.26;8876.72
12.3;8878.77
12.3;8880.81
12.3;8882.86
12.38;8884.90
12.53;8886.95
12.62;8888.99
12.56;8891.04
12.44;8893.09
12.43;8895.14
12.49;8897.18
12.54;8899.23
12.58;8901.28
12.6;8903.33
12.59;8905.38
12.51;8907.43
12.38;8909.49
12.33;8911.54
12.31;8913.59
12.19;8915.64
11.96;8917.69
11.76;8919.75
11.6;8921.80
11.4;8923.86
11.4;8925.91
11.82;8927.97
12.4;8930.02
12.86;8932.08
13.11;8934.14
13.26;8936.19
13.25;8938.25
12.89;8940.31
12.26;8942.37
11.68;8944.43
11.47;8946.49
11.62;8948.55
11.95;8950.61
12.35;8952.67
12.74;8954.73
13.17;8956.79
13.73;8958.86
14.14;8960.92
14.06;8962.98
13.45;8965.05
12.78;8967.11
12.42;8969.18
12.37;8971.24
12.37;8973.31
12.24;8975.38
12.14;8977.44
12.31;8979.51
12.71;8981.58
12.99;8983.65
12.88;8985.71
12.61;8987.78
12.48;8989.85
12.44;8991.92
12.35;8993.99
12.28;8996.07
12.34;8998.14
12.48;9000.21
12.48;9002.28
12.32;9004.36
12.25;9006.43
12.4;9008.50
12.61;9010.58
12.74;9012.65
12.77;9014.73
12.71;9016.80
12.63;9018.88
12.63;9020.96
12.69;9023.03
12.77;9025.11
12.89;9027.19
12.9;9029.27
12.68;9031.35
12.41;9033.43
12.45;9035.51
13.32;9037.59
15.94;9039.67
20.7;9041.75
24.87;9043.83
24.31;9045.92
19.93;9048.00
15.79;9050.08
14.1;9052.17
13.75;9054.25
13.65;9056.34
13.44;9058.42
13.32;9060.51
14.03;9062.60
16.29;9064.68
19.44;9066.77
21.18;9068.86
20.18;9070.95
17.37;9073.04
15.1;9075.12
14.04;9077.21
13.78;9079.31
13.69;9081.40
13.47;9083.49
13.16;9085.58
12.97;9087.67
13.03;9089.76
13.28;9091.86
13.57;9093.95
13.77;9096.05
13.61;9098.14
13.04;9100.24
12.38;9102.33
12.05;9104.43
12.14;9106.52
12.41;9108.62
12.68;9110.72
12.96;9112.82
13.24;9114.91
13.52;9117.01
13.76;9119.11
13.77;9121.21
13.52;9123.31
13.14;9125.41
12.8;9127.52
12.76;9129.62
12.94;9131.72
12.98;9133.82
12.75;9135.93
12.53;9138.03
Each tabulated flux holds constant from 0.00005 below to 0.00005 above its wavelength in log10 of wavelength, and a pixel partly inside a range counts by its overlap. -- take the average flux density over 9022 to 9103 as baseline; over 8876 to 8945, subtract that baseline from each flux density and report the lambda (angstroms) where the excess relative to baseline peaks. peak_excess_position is 8936.19 angstroms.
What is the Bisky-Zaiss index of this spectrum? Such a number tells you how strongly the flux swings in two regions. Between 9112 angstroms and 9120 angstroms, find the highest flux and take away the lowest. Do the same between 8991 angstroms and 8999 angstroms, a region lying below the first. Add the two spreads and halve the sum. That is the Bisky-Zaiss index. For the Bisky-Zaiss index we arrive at 0.48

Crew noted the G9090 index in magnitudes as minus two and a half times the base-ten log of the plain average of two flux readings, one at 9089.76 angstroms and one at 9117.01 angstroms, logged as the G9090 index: -2.808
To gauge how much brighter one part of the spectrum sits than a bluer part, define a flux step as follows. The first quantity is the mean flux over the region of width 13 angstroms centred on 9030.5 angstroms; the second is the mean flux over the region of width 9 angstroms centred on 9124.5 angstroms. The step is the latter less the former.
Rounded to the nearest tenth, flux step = 0.6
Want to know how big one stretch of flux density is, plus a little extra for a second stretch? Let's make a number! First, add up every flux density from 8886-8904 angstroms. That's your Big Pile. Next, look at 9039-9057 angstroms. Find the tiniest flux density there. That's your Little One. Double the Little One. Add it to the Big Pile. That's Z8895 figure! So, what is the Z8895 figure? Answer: 140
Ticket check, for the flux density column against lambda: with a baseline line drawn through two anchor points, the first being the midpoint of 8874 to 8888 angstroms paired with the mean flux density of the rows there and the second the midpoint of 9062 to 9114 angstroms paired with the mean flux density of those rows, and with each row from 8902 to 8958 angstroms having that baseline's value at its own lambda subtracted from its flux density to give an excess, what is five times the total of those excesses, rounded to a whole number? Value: -71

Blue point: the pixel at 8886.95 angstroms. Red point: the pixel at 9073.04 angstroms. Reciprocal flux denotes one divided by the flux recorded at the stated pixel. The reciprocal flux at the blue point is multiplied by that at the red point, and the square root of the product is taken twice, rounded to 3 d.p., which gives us 0.260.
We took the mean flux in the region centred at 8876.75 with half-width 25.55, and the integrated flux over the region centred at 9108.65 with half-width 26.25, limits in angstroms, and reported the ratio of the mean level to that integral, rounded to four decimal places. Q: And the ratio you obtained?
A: 0.0180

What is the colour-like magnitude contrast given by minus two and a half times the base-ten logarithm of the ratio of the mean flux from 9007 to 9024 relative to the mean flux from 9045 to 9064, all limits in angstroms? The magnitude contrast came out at 0.24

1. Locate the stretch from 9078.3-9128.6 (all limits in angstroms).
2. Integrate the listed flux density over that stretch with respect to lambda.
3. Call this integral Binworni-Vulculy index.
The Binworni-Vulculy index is 662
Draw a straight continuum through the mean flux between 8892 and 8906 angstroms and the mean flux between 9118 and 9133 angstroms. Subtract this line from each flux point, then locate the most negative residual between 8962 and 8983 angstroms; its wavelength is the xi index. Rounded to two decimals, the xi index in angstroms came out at 8977.44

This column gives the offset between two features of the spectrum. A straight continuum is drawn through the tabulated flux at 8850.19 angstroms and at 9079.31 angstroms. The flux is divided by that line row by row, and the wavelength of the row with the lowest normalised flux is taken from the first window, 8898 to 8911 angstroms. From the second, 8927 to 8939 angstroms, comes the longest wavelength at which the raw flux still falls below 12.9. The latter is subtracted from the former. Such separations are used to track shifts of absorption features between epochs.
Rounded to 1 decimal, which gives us -22.6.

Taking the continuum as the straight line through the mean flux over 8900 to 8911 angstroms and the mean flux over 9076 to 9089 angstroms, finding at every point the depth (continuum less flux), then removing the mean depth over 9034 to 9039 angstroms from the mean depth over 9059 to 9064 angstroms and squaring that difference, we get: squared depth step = 0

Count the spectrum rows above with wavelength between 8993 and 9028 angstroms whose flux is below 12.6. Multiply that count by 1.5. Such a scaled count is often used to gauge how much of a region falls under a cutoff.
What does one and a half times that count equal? 12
